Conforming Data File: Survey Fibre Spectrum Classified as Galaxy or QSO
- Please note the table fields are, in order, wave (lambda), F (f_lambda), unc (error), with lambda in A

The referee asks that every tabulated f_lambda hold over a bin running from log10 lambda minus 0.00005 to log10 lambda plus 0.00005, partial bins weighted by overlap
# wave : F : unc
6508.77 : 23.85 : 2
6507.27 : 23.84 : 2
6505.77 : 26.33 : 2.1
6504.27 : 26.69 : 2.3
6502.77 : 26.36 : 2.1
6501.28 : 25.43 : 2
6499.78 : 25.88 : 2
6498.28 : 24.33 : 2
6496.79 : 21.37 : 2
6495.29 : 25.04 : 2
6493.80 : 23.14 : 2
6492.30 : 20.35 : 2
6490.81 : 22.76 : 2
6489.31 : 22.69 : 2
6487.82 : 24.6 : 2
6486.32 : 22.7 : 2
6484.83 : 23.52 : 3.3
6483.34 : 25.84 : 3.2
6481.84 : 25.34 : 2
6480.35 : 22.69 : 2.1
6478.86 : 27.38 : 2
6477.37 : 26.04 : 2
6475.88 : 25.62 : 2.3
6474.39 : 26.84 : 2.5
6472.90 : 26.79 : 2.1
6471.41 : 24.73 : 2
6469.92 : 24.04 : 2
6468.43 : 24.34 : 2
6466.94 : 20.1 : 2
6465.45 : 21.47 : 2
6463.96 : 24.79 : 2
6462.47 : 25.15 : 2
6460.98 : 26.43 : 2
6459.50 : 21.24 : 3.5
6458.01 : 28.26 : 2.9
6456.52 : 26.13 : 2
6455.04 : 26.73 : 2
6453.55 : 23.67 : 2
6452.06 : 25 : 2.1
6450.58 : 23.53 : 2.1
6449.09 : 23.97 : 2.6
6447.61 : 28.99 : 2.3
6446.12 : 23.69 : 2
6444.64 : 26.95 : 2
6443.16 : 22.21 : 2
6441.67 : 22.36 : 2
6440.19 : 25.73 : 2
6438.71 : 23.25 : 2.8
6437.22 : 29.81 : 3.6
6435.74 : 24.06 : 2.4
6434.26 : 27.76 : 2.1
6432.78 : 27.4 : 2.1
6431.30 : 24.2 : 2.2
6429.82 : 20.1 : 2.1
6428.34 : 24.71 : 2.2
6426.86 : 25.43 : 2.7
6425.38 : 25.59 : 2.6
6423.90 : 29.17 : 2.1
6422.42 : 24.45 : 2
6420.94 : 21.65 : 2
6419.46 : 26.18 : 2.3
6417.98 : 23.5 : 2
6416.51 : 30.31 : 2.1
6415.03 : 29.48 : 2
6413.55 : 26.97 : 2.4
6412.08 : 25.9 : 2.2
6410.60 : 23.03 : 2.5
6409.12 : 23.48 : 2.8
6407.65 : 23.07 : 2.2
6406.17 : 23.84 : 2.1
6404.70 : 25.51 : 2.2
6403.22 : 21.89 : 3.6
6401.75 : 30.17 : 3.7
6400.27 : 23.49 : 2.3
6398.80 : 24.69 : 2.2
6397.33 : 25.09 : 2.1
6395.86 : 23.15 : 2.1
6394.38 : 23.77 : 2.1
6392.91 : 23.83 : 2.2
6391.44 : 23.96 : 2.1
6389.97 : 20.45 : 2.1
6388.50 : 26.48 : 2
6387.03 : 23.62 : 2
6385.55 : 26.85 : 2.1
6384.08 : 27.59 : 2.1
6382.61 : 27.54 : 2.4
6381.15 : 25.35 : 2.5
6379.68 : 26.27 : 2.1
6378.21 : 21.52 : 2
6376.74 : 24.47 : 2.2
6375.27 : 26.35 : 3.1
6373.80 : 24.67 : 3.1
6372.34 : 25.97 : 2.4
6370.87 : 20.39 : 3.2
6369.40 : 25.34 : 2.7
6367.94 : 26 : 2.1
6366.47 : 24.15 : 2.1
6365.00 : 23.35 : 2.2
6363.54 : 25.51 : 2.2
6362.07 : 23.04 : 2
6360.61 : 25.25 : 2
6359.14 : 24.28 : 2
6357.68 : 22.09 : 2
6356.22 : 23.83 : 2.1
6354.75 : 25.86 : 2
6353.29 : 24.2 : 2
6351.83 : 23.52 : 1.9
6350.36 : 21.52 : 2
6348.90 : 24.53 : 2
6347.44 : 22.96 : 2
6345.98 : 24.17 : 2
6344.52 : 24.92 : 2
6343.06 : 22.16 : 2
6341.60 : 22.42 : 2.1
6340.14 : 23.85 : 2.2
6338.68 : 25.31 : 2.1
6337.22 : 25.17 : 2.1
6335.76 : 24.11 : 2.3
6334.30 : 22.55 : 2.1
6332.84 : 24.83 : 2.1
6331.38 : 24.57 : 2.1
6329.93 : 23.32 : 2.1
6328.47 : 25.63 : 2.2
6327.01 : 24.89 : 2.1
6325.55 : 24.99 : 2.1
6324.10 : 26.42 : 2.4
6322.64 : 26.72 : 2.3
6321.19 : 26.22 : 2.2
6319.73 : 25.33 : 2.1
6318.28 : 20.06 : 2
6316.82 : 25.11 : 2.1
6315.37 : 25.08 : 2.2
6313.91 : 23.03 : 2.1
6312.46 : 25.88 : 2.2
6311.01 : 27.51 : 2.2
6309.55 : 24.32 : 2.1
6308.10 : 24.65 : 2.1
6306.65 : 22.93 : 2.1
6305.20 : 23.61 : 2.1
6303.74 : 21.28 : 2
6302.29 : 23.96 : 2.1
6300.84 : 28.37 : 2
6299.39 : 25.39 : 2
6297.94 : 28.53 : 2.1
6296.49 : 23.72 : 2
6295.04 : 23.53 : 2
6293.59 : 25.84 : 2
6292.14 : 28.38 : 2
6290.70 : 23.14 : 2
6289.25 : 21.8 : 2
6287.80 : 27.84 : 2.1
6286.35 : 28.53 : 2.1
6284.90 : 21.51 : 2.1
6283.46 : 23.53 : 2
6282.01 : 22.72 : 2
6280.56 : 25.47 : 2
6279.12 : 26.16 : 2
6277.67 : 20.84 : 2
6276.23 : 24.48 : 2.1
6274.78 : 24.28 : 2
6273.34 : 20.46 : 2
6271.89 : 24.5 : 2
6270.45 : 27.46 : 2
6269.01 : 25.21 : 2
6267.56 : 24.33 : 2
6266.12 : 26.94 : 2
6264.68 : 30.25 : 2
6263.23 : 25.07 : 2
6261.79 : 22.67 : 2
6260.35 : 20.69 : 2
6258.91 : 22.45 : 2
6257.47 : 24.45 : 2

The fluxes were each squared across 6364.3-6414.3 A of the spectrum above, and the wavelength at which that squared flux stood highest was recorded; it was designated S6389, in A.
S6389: 6401.75 A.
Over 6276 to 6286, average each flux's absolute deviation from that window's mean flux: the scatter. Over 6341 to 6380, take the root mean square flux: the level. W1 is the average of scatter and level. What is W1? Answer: 12.8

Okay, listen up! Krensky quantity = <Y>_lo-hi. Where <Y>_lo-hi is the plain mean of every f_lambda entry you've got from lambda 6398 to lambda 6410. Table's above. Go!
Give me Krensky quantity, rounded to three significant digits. 24.5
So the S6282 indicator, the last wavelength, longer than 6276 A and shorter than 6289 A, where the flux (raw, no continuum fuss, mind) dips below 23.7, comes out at 6284.90 A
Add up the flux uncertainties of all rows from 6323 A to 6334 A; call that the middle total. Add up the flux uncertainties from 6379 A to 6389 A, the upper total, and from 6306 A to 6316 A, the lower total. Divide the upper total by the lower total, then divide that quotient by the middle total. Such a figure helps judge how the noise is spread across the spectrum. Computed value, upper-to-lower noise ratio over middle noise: 0.0671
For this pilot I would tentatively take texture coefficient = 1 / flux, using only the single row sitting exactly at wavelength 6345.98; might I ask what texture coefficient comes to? 0.0414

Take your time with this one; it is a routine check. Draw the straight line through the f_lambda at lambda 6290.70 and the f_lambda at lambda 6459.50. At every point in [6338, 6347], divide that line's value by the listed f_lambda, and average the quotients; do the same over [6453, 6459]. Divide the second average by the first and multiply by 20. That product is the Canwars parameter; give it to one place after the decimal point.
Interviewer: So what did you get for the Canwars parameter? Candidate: 17.2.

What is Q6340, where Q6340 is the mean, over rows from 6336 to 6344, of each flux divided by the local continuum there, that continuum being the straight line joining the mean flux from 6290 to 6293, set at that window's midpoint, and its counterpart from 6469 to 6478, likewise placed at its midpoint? 0.924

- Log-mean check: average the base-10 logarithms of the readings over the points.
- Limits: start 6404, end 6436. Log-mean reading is 1.40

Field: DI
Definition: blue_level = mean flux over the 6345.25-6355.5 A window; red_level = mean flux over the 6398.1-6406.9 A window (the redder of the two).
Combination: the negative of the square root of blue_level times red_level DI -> -24.4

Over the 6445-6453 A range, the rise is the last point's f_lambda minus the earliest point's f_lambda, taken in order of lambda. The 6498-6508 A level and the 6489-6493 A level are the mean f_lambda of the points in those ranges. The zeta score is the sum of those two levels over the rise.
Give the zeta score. 36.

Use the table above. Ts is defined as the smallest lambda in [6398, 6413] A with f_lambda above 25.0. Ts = 6401.75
